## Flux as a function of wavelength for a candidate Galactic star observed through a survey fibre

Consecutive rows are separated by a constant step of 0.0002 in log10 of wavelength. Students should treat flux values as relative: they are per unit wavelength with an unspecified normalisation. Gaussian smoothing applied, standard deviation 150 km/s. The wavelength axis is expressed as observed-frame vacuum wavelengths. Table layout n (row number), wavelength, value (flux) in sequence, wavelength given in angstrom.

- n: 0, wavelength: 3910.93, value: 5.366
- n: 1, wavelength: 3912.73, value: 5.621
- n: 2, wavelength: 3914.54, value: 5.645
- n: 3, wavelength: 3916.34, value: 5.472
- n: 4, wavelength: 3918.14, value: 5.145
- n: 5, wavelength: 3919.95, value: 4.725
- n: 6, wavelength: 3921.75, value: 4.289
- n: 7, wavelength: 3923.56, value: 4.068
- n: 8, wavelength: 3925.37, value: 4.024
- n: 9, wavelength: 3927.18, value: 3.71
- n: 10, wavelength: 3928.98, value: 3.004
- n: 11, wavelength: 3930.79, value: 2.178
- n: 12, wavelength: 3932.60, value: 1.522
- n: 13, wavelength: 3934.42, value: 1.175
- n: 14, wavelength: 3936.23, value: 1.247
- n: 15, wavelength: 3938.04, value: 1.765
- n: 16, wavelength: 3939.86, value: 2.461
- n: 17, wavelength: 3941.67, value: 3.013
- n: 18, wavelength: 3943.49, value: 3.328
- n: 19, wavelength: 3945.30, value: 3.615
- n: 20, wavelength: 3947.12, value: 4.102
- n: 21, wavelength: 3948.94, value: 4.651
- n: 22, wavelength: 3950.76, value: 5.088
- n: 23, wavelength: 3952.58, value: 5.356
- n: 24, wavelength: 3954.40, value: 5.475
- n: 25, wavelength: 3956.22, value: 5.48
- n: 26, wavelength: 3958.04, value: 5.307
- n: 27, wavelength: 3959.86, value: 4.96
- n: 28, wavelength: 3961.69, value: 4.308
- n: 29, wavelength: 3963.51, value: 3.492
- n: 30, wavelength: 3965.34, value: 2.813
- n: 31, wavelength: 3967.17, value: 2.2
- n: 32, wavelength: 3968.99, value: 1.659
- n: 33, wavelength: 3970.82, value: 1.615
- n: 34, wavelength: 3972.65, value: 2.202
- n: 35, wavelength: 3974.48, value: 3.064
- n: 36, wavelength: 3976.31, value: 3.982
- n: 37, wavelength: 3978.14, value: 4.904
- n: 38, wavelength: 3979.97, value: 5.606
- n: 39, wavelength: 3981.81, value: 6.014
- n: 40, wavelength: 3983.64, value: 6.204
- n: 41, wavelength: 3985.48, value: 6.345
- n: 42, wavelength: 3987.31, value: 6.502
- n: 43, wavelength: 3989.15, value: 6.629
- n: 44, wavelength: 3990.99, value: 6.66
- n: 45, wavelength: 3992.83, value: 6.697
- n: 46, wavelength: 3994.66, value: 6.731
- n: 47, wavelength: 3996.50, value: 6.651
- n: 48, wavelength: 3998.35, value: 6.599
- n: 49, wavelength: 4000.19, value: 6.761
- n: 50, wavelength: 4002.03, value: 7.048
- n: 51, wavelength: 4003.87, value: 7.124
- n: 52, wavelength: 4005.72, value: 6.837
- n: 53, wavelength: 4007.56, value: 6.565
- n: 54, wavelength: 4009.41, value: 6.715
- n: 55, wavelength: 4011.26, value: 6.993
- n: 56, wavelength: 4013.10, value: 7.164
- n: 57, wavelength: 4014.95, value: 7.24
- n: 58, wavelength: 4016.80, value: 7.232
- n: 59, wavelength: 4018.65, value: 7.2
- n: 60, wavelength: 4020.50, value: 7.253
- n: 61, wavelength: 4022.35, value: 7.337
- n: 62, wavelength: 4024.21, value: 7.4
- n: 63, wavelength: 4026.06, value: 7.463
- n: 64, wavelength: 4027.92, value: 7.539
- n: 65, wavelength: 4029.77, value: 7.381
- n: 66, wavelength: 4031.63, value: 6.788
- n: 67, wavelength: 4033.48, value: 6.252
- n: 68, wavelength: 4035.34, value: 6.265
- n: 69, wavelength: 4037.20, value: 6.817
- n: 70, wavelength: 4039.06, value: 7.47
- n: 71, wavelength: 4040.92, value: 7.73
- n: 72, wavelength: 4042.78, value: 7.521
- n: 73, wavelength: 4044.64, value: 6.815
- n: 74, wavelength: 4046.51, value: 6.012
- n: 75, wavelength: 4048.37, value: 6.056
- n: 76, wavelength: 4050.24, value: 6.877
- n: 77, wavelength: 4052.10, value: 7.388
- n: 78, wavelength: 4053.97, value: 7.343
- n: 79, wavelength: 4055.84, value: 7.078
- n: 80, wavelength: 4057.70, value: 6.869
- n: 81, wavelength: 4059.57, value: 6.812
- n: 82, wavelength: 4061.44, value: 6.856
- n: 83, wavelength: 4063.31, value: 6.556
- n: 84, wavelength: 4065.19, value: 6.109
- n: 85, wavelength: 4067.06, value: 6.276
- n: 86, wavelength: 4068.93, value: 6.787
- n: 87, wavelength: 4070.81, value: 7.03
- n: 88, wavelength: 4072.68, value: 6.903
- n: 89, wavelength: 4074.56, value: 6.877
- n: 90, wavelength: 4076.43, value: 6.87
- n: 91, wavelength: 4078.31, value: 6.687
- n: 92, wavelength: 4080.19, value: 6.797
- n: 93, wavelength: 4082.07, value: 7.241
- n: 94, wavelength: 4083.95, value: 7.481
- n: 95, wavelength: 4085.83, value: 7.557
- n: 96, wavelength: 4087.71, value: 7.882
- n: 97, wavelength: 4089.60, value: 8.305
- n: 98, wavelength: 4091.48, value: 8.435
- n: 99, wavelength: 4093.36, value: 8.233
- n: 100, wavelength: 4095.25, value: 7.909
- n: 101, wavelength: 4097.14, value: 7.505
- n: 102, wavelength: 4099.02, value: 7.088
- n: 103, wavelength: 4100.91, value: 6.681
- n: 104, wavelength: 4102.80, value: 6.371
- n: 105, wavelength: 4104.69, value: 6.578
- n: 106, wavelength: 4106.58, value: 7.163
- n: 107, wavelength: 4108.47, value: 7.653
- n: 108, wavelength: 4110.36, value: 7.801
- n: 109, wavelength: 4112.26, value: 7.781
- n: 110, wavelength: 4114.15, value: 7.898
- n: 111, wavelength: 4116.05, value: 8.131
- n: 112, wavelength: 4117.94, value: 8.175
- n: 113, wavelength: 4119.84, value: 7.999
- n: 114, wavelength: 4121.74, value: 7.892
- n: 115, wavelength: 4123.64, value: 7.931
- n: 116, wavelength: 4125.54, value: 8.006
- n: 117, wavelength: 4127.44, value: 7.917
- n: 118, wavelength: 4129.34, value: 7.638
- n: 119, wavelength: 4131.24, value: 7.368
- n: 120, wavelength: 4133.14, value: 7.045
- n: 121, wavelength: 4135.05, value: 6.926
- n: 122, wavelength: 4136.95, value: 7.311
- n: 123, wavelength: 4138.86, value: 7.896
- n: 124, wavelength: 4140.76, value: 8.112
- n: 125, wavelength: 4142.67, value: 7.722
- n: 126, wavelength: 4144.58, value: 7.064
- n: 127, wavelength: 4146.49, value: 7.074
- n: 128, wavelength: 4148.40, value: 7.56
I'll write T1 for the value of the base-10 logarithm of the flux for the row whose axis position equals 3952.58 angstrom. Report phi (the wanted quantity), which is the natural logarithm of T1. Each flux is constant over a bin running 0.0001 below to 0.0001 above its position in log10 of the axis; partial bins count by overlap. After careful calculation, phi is -0.32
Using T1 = 0.73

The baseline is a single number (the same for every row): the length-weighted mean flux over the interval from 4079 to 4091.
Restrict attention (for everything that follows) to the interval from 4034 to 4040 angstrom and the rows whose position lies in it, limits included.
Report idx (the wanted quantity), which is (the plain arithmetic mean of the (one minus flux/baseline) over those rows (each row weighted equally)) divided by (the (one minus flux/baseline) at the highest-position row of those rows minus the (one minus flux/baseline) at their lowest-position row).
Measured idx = -0.6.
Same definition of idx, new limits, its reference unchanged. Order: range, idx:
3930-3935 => 5.9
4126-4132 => -0.1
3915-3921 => 3.3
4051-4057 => 0.9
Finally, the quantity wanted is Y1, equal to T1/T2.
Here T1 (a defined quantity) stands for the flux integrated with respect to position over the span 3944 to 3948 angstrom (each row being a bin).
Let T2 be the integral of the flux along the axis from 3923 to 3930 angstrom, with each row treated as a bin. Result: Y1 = 0.6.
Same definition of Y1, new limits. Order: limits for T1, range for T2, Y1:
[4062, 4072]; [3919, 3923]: 3.7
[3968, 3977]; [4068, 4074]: 0.5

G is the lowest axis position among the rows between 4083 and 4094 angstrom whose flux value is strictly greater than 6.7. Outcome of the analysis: 4083.95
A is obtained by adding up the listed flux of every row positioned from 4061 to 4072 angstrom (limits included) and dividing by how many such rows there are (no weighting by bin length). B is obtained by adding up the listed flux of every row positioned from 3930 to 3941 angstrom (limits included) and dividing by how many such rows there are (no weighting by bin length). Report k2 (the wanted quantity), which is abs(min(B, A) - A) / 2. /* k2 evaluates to 2.44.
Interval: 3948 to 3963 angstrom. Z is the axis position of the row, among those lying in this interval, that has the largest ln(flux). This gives 3956.22 angstrom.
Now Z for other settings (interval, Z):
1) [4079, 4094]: 4091.48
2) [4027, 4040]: 4027.92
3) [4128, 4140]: 4138.86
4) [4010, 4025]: 4024.21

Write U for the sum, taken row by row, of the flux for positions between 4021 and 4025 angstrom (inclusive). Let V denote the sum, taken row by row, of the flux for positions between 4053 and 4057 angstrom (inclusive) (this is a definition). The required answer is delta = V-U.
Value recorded -0.3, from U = 14.7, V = 14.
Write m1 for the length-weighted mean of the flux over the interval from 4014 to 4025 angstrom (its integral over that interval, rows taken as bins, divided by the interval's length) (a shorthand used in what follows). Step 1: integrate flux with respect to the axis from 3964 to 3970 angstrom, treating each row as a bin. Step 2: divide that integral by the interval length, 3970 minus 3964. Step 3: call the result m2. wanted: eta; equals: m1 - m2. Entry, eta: 5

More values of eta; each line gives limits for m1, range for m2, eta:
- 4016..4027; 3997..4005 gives 0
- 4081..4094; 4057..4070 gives 1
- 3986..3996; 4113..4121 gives -1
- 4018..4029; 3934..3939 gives 6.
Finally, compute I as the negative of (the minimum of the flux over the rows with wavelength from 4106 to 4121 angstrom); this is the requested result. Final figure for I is -7.2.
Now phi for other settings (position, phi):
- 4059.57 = -0.18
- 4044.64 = -0.18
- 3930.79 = -1.08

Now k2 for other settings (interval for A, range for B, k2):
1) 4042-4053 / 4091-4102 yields 0.00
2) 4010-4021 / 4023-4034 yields 0.02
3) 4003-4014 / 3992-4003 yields 0.08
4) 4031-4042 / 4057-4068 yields 0.15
